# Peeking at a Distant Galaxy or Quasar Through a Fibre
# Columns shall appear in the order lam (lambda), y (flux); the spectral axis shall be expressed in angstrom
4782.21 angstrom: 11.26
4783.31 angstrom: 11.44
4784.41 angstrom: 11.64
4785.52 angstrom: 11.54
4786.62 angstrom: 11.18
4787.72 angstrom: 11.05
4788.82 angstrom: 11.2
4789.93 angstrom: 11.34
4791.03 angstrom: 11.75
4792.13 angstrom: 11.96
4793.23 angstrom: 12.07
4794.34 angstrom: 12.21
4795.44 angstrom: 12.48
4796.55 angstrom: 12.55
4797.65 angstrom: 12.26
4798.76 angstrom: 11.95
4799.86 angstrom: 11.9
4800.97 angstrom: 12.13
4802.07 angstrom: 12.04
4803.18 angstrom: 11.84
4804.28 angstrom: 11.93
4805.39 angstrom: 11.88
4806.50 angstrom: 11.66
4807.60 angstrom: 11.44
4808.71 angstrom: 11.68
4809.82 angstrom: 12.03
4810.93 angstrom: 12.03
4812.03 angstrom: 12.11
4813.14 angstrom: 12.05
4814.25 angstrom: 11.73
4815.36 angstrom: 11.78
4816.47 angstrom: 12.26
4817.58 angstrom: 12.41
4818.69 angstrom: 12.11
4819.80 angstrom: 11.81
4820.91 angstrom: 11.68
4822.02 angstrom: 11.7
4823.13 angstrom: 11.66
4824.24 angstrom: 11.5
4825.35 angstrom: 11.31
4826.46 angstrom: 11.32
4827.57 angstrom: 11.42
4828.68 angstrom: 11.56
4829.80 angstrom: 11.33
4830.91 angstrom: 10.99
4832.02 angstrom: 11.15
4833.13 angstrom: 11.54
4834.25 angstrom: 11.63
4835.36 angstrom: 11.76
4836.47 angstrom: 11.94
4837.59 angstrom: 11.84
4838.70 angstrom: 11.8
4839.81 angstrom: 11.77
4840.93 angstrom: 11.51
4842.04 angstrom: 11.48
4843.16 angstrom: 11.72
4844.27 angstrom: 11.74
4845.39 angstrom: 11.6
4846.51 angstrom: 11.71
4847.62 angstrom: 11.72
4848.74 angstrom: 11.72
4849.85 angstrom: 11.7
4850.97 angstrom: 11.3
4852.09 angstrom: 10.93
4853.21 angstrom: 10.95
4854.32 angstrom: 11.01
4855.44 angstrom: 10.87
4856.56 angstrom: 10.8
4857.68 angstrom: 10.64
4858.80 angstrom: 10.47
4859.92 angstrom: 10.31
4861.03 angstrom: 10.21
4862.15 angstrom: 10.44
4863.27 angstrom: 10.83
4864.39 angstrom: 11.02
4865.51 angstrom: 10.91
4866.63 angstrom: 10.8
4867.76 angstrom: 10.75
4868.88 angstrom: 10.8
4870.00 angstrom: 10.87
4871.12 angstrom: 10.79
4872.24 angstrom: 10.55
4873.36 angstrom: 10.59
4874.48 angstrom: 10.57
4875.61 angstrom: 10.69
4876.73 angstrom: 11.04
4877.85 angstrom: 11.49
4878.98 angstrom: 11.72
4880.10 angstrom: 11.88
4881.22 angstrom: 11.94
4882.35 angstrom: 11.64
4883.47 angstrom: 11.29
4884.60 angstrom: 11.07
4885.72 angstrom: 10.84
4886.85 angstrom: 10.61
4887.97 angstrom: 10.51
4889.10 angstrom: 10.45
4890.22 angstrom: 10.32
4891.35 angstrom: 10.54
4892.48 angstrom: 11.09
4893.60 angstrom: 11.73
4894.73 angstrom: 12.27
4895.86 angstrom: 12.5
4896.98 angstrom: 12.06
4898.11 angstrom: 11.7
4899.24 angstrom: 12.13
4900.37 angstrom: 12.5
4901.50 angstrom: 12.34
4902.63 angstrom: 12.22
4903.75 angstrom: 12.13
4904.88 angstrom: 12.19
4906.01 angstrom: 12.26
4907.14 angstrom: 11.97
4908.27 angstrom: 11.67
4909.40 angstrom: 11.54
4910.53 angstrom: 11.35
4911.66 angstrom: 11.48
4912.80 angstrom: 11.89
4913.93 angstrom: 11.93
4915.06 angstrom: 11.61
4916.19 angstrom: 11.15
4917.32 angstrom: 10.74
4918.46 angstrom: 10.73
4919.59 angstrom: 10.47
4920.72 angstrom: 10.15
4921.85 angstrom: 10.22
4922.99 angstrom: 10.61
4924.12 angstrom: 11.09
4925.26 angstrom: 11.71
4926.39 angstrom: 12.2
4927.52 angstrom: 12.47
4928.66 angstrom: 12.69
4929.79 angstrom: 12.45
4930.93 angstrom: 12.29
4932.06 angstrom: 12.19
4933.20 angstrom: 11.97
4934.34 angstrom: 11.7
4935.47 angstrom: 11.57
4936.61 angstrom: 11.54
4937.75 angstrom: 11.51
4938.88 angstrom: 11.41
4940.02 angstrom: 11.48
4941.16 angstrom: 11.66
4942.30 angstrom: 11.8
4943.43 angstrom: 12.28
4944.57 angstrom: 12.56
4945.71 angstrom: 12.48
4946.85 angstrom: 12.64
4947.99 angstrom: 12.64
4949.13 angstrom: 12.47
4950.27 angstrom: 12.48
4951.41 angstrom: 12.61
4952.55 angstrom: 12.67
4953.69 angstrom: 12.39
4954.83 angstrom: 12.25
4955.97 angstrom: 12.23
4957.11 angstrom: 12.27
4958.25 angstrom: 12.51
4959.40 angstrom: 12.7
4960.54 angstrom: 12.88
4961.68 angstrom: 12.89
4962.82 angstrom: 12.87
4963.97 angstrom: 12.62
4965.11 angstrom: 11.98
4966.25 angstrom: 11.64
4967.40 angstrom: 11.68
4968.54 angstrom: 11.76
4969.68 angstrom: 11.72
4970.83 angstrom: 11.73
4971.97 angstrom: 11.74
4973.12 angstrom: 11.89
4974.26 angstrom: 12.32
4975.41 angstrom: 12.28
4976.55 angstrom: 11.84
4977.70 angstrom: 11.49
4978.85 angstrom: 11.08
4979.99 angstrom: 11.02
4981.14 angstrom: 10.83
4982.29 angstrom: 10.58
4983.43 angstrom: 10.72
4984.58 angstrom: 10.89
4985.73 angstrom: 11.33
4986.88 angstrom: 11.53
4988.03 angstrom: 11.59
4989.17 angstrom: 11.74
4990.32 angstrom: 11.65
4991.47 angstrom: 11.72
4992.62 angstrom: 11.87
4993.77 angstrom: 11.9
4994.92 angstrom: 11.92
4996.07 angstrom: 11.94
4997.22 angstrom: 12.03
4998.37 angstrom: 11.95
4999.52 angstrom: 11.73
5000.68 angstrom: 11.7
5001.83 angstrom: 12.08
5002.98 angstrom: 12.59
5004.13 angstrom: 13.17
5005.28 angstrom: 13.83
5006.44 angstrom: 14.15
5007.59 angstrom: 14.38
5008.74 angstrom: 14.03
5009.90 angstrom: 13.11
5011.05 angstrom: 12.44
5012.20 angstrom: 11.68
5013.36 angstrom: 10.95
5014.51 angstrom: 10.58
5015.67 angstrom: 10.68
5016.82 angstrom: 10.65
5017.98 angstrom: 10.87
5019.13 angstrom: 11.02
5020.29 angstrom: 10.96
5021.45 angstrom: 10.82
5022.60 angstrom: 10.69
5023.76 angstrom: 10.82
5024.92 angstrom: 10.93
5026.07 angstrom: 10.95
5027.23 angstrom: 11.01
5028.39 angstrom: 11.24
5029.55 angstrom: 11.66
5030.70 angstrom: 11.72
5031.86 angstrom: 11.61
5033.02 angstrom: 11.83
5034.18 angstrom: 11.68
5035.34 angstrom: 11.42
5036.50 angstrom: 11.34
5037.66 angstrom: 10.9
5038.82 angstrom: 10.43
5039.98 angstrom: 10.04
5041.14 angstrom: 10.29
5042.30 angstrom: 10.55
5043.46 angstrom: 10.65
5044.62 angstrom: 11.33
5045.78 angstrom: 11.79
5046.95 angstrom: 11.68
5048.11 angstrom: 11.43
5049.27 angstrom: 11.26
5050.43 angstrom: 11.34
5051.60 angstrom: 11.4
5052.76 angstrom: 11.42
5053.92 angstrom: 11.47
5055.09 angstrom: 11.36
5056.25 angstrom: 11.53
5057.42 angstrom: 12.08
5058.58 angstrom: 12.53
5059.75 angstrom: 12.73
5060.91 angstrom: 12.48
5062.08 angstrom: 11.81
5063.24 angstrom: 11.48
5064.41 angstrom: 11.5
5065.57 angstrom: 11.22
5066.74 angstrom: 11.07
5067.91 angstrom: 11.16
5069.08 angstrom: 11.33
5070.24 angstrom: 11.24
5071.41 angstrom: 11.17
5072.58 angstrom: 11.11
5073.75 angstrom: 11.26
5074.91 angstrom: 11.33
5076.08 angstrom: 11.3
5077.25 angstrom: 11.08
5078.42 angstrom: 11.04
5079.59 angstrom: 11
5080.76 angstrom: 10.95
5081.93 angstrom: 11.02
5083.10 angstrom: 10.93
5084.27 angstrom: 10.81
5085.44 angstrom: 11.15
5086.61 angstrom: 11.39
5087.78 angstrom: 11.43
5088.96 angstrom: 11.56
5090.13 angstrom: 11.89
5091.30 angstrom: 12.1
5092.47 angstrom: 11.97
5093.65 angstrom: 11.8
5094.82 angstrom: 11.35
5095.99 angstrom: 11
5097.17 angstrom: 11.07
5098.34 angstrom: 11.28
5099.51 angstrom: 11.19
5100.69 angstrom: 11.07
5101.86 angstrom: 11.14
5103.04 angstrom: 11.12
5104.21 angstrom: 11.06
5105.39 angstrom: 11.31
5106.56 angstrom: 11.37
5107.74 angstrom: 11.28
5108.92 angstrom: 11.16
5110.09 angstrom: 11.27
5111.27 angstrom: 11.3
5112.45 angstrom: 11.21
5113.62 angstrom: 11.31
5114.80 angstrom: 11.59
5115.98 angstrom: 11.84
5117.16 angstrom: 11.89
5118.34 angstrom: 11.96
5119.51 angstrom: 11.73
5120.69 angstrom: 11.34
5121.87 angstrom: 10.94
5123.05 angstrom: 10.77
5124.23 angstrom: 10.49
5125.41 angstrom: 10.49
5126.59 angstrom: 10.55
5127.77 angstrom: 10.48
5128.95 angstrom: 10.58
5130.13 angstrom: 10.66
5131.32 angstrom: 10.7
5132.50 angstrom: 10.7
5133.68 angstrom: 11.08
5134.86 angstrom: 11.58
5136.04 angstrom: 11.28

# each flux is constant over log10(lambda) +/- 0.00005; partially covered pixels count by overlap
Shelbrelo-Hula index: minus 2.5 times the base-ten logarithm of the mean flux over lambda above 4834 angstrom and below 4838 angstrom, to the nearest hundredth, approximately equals -2.68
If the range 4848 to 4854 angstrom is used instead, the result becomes -2.63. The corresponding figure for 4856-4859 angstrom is -2.57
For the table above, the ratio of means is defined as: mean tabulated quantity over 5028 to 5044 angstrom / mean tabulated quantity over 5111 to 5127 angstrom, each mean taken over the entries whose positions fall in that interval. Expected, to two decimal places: 0.99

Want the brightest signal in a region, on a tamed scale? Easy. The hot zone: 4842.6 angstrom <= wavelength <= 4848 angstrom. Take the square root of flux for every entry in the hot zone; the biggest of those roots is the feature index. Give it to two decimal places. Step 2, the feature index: 3.43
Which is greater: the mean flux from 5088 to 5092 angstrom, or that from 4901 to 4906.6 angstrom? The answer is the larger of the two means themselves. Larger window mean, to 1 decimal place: 12.2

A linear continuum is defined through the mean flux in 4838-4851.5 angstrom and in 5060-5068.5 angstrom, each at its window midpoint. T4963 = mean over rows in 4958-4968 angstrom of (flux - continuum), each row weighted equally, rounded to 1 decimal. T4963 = 0.8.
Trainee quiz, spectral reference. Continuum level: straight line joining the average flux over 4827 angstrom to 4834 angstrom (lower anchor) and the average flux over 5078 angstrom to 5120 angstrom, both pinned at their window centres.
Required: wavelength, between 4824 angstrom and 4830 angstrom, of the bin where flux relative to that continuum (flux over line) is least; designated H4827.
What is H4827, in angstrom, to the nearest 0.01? 4825.35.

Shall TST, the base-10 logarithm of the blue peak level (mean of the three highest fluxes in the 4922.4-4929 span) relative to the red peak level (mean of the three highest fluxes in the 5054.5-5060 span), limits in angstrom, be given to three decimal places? 0.000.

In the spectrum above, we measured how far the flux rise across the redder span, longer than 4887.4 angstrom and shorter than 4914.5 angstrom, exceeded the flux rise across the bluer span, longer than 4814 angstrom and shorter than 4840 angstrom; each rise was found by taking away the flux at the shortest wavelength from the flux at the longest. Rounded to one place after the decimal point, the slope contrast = 1.4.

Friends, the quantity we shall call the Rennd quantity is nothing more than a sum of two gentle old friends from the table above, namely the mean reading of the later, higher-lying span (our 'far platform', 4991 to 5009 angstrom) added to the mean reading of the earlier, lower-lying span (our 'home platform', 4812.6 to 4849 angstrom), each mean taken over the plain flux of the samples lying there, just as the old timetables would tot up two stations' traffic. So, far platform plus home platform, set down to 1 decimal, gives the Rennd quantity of 24.2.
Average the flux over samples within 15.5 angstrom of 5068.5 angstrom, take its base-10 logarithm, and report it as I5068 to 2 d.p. 1.06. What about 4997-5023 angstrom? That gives 1.08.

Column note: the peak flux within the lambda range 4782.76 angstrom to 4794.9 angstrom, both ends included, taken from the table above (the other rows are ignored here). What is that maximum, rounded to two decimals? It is 12.21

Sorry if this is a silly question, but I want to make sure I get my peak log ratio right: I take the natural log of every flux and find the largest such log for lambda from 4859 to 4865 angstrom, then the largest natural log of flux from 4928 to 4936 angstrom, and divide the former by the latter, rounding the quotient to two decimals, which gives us 0.94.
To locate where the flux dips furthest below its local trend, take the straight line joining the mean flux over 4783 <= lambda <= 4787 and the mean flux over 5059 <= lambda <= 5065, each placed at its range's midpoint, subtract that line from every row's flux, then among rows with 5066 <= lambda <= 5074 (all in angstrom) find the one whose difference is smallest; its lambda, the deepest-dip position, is 5066.74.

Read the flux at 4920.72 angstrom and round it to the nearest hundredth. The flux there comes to 10.15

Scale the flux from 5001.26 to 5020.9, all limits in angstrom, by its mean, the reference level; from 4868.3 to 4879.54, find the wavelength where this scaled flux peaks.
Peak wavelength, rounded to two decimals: 4878.98 angstrom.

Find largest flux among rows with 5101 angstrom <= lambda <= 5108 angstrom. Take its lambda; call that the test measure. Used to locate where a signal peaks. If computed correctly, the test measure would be 5106.56 angstrom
